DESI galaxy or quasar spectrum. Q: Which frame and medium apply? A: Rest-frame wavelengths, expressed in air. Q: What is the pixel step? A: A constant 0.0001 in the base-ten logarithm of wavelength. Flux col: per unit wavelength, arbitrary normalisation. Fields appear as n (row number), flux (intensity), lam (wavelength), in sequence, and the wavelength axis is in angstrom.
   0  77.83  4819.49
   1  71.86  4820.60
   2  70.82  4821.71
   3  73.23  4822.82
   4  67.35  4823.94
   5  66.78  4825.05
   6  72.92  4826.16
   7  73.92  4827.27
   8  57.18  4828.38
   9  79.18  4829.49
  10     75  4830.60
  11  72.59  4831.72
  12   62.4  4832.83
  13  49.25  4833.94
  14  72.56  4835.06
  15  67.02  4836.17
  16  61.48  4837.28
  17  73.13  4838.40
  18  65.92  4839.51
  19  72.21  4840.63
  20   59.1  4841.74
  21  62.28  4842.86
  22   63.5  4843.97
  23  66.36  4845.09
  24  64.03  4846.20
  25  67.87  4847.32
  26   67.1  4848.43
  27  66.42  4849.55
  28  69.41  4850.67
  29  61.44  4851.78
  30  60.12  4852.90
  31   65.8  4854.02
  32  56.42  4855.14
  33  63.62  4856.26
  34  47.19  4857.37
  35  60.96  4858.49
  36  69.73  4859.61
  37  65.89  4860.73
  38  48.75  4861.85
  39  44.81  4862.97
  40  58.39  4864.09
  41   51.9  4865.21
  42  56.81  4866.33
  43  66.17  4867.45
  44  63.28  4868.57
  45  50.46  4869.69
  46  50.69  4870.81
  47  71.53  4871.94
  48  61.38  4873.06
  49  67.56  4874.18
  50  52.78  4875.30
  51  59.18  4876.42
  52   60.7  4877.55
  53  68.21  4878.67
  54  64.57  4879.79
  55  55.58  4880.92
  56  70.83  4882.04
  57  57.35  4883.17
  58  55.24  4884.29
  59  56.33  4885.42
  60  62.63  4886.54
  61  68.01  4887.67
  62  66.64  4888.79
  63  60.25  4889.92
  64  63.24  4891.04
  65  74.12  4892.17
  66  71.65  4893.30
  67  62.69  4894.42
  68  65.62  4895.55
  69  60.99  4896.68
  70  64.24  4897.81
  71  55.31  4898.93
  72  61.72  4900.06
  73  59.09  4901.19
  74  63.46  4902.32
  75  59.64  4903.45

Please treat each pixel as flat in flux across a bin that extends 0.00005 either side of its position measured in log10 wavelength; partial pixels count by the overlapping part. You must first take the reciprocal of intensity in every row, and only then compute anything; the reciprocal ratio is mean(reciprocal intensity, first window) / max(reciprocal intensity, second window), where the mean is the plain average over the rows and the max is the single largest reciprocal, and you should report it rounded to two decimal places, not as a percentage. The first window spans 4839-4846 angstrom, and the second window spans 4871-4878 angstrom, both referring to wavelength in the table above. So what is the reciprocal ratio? 0.82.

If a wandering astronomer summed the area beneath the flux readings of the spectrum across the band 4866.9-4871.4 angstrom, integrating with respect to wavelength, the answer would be 259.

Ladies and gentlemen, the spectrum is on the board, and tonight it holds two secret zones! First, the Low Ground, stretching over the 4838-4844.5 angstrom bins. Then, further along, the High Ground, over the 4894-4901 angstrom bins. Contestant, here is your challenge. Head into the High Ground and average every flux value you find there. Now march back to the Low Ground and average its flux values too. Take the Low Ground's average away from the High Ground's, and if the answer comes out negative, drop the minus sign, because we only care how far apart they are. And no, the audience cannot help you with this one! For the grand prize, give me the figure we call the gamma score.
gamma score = 4.3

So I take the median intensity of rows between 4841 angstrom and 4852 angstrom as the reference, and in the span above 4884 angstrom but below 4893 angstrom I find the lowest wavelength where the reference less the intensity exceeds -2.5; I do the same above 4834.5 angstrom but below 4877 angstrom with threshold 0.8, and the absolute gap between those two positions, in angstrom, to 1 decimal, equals 47.0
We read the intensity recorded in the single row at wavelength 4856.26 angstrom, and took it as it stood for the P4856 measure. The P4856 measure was 63.62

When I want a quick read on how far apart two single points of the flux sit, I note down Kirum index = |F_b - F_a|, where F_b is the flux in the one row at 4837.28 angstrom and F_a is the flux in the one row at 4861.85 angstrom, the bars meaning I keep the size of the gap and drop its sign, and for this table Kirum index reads 13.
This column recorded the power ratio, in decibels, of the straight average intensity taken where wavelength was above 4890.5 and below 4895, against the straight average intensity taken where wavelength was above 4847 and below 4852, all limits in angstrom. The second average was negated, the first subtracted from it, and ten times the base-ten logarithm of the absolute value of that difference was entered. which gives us 21.3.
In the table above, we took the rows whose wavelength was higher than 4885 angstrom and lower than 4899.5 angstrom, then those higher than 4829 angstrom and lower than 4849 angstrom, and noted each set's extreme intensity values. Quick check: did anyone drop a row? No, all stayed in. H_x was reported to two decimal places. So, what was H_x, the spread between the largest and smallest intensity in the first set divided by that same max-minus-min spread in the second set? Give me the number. 0.63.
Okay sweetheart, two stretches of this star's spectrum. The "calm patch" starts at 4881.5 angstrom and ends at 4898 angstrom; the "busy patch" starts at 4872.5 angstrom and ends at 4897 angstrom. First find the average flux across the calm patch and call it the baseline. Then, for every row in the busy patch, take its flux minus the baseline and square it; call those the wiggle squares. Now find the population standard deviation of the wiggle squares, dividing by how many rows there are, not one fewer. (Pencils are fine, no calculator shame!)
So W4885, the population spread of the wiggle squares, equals 35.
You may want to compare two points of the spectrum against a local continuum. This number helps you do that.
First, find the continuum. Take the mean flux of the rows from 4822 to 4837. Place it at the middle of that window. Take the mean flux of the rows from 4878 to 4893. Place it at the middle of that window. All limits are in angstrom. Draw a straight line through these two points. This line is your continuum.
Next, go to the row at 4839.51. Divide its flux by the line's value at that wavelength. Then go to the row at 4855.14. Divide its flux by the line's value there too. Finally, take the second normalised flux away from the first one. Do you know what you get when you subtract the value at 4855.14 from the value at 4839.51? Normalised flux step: 0.12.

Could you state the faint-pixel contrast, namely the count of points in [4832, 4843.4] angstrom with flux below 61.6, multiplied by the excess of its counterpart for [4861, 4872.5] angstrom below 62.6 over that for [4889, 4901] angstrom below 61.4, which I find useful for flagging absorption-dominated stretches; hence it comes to 12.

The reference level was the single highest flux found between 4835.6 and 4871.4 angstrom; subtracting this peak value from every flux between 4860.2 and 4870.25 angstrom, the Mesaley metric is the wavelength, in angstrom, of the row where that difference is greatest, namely 4867.45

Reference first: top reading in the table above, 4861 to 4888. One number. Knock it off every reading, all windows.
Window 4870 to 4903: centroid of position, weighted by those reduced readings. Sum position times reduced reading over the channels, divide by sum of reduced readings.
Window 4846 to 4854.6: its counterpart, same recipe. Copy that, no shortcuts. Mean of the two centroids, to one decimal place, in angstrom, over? 4868.2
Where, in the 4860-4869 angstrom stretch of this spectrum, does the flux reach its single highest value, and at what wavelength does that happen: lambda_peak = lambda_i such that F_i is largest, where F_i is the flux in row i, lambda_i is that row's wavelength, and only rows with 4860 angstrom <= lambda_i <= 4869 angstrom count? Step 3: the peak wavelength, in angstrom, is 4867.45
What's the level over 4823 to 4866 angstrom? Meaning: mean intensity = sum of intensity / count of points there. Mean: 64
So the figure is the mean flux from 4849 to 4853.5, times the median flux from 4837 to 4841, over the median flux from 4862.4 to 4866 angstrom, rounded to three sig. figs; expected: 85.6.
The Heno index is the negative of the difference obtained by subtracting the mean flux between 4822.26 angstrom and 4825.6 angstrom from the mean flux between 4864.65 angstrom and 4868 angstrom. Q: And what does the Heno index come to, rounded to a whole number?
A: 11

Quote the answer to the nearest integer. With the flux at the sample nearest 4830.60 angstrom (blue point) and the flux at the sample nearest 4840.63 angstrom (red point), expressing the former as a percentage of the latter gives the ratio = 104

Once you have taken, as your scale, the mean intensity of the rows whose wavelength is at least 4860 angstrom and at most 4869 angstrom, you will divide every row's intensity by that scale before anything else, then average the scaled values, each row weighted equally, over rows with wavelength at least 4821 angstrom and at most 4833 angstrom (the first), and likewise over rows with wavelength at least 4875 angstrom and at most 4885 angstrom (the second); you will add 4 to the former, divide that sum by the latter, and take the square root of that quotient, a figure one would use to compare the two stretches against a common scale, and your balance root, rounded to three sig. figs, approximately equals 2.22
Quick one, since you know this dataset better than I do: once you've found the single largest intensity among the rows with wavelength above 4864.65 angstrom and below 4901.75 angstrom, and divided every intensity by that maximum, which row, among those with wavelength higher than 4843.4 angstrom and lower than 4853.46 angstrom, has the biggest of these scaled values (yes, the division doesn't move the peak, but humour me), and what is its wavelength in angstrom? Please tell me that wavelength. 4850.67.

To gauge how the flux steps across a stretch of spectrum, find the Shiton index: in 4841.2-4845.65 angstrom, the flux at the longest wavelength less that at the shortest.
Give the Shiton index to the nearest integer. 7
